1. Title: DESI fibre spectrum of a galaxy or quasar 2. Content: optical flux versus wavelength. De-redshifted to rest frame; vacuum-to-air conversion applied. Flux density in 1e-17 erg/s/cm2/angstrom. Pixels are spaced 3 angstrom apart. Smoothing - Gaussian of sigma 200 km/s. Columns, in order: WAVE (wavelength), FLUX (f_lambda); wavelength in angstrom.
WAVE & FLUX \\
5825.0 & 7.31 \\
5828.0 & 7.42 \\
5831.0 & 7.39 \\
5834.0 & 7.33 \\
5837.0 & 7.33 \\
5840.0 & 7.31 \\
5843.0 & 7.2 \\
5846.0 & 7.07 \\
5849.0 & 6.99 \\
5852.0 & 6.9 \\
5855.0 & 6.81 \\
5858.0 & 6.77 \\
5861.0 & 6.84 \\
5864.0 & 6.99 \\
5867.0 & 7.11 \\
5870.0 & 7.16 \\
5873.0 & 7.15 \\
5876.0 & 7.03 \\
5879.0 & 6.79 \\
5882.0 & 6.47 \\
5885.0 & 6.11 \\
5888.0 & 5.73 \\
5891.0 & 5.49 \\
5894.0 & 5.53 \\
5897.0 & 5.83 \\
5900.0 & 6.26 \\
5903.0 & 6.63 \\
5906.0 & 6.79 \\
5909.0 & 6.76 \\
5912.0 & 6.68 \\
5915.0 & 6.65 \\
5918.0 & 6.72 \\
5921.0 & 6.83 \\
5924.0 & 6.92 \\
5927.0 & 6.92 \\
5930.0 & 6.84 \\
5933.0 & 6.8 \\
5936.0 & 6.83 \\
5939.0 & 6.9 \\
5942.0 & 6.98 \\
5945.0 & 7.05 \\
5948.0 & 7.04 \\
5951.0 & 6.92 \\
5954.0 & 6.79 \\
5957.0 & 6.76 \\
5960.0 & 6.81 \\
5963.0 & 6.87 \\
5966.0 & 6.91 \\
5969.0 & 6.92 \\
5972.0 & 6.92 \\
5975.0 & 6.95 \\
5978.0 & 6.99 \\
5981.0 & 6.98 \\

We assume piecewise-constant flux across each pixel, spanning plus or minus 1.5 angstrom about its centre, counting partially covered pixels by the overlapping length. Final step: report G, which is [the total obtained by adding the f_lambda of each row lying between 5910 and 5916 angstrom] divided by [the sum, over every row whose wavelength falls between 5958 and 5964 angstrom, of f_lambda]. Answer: 0.97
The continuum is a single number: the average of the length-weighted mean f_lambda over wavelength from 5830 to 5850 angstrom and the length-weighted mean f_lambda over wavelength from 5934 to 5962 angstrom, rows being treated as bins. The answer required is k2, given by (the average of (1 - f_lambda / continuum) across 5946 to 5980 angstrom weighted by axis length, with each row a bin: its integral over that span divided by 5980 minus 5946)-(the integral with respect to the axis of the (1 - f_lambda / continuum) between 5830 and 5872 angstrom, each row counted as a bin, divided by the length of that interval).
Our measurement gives 0.026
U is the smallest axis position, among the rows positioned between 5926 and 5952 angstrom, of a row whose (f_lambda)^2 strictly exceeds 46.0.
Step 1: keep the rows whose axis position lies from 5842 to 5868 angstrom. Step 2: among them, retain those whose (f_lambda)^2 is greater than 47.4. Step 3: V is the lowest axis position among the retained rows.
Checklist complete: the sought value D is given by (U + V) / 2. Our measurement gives 5885.0 angstrom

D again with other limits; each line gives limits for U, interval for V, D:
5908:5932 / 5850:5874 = 5886.5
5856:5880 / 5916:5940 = 5892.5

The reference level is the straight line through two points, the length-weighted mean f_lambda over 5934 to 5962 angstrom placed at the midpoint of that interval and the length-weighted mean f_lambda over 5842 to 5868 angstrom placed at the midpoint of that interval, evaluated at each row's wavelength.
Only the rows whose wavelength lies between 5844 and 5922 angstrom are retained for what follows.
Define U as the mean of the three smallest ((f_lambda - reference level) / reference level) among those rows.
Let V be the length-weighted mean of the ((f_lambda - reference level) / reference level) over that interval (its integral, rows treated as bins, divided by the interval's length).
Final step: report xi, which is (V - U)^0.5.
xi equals 0.386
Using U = -0.19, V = -0.05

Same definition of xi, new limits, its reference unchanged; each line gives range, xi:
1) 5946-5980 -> 0.131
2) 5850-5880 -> 0.156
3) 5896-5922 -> 0.224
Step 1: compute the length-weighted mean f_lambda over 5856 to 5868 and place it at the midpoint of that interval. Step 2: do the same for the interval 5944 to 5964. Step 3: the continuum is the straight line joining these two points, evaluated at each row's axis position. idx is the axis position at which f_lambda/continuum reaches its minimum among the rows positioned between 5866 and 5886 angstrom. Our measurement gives 5885.0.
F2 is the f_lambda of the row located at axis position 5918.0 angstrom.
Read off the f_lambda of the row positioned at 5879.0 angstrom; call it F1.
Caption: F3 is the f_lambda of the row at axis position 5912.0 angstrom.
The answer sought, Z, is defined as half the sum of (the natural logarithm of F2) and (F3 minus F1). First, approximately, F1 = 6.79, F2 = 6.72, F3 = 6.68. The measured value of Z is 0.90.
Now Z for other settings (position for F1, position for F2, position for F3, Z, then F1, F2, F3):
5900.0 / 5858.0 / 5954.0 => 1.22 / 6.26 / 6.77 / 6.79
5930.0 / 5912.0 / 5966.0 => 0.98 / 6.84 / 6.68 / 6.91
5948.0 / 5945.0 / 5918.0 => 0.82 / 7.04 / 7.05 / 6.72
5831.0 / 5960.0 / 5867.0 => 0.82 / 7.39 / 6.81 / 7.11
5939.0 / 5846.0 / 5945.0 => 1.05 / 6.9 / 7.07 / 7.05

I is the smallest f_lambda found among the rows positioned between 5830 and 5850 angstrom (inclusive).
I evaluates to 6.99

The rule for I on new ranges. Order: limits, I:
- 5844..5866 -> 6.77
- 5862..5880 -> 6.79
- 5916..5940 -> 6.72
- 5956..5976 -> 6.76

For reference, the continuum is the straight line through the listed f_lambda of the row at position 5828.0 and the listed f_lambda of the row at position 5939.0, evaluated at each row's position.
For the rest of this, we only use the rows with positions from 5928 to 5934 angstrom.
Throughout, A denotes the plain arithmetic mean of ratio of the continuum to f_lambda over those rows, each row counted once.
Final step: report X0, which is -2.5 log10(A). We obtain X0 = -0.018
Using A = 1.02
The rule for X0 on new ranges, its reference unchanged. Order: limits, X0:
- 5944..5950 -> 0.028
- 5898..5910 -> -0.073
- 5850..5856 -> -0.068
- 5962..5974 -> 0.022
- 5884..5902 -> -0.220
